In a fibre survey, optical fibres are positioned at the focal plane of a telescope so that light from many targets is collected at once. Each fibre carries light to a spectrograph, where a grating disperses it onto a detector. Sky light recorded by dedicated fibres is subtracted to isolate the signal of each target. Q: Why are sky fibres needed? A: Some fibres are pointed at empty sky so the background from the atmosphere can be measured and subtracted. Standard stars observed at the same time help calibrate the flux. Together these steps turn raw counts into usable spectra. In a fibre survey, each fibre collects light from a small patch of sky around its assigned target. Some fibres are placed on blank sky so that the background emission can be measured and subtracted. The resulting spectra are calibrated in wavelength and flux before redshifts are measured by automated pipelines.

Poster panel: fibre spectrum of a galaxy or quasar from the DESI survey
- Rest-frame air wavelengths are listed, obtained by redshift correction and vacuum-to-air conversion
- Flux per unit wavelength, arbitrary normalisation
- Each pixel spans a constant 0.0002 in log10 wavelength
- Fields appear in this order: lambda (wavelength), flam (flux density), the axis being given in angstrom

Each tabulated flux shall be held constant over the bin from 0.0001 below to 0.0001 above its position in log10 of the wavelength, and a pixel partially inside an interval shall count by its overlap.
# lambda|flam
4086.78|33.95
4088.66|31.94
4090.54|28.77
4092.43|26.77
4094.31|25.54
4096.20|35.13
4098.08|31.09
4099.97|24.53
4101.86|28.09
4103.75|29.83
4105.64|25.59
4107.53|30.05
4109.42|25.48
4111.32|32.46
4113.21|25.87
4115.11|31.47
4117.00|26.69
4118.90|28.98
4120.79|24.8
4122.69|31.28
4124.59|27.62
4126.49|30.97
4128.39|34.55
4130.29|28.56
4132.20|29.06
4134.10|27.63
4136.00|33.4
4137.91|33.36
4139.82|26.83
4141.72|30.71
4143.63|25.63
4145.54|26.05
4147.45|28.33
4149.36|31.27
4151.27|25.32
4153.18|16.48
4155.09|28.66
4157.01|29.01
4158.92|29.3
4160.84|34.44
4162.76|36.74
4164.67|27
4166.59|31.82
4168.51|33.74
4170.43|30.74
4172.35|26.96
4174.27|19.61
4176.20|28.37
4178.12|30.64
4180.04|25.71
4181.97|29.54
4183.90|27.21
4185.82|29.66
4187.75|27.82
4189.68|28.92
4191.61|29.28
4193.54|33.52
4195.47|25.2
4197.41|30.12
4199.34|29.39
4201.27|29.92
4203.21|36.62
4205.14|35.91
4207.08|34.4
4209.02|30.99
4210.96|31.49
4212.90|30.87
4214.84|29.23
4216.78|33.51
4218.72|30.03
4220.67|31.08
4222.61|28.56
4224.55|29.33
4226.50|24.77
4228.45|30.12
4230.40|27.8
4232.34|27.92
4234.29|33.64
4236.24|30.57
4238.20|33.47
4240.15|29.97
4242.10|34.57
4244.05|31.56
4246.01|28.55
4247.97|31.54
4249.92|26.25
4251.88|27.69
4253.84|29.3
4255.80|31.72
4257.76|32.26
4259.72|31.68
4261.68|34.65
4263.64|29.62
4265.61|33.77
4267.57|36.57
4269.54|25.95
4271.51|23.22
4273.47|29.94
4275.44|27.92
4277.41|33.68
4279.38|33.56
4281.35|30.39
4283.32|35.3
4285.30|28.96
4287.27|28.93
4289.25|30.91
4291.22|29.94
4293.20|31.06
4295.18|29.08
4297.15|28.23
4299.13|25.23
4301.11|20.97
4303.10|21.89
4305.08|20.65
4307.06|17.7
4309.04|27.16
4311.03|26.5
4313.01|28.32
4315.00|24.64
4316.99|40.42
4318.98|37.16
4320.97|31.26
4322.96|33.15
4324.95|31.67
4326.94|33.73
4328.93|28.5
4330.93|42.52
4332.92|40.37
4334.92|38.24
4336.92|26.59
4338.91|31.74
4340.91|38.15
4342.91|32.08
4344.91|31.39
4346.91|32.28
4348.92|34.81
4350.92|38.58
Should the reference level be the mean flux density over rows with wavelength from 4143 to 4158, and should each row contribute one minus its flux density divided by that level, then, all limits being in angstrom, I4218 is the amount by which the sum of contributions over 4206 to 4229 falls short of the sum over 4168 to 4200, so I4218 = 0.37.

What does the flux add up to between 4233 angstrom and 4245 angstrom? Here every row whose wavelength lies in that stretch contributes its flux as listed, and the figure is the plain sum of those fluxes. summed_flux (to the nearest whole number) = 194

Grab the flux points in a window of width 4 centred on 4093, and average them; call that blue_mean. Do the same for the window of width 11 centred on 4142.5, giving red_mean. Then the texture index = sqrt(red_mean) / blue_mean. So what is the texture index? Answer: 0.20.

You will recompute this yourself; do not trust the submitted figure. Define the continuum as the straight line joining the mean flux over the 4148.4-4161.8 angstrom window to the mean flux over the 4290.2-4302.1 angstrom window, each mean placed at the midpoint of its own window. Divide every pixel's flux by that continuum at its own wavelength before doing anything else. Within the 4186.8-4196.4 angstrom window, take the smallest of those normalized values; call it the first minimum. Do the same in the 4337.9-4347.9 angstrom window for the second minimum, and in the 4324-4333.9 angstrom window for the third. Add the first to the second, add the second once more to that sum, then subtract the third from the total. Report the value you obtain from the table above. 2.2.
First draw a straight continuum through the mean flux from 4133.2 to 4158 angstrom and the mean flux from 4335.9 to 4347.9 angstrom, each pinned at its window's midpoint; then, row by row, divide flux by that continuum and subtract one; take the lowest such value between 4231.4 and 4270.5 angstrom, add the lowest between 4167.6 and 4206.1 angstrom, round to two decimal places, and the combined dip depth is -0.46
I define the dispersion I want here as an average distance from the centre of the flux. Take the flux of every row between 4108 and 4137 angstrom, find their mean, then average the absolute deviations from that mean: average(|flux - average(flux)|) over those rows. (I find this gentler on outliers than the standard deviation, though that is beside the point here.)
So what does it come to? 2.5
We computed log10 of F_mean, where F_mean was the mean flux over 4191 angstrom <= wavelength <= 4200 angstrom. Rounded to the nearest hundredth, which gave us 1.47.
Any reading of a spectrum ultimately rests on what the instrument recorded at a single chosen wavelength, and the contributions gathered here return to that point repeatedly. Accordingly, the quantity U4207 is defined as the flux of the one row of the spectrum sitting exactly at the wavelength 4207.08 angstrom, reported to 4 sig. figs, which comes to 34.40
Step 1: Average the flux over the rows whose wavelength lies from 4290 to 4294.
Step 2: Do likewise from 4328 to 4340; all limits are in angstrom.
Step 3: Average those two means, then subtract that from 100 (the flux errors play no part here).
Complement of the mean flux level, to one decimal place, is 67.4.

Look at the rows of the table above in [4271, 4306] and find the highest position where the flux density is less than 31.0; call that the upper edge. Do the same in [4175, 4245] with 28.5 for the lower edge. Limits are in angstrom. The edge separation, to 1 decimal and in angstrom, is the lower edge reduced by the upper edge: -72.7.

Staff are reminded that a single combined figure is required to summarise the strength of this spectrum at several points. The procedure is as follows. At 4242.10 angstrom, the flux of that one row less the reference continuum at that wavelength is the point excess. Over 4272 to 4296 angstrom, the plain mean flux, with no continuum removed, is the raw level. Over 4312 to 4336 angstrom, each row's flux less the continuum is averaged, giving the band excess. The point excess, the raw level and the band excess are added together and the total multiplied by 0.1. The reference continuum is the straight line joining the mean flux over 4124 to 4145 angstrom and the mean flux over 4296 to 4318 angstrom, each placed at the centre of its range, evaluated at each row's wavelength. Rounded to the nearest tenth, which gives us 4.7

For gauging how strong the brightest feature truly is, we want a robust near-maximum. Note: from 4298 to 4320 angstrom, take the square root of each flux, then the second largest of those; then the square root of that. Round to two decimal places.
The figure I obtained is 2.47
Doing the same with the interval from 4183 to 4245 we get 2.45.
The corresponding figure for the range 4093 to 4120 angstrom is 2.39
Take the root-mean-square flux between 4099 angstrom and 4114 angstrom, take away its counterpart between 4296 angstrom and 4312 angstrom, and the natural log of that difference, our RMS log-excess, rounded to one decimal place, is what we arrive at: 1.4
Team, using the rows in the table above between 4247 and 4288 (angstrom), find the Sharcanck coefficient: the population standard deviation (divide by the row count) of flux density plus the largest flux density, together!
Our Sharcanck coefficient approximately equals 39.9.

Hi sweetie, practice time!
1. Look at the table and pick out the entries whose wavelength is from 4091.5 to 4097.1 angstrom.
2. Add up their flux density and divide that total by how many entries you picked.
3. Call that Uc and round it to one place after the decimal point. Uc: 29.1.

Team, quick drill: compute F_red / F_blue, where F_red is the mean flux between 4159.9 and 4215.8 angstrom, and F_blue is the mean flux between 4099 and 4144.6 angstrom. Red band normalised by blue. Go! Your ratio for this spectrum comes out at 1.05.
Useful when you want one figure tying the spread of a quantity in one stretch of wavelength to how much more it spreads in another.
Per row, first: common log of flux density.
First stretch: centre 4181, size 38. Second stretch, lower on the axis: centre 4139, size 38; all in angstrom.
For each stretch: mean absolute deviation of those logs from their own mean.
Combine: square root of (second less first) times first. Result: 0.015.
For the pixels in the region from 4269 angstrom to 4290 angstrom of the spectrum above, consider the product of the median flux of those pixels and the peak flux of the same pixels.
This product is 1057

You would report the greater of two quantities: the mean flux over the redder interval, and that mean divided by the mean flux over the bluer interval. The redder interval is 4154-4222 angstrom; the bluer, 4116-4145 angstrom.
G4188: 30.2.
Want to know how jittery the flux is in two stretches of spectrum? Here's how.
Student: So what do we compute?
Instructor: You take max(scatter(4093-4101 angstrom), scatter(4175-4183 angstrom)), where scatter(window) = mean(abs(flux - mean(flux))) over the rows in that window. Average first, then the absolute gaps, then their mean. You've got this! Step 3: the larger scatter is 4.0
